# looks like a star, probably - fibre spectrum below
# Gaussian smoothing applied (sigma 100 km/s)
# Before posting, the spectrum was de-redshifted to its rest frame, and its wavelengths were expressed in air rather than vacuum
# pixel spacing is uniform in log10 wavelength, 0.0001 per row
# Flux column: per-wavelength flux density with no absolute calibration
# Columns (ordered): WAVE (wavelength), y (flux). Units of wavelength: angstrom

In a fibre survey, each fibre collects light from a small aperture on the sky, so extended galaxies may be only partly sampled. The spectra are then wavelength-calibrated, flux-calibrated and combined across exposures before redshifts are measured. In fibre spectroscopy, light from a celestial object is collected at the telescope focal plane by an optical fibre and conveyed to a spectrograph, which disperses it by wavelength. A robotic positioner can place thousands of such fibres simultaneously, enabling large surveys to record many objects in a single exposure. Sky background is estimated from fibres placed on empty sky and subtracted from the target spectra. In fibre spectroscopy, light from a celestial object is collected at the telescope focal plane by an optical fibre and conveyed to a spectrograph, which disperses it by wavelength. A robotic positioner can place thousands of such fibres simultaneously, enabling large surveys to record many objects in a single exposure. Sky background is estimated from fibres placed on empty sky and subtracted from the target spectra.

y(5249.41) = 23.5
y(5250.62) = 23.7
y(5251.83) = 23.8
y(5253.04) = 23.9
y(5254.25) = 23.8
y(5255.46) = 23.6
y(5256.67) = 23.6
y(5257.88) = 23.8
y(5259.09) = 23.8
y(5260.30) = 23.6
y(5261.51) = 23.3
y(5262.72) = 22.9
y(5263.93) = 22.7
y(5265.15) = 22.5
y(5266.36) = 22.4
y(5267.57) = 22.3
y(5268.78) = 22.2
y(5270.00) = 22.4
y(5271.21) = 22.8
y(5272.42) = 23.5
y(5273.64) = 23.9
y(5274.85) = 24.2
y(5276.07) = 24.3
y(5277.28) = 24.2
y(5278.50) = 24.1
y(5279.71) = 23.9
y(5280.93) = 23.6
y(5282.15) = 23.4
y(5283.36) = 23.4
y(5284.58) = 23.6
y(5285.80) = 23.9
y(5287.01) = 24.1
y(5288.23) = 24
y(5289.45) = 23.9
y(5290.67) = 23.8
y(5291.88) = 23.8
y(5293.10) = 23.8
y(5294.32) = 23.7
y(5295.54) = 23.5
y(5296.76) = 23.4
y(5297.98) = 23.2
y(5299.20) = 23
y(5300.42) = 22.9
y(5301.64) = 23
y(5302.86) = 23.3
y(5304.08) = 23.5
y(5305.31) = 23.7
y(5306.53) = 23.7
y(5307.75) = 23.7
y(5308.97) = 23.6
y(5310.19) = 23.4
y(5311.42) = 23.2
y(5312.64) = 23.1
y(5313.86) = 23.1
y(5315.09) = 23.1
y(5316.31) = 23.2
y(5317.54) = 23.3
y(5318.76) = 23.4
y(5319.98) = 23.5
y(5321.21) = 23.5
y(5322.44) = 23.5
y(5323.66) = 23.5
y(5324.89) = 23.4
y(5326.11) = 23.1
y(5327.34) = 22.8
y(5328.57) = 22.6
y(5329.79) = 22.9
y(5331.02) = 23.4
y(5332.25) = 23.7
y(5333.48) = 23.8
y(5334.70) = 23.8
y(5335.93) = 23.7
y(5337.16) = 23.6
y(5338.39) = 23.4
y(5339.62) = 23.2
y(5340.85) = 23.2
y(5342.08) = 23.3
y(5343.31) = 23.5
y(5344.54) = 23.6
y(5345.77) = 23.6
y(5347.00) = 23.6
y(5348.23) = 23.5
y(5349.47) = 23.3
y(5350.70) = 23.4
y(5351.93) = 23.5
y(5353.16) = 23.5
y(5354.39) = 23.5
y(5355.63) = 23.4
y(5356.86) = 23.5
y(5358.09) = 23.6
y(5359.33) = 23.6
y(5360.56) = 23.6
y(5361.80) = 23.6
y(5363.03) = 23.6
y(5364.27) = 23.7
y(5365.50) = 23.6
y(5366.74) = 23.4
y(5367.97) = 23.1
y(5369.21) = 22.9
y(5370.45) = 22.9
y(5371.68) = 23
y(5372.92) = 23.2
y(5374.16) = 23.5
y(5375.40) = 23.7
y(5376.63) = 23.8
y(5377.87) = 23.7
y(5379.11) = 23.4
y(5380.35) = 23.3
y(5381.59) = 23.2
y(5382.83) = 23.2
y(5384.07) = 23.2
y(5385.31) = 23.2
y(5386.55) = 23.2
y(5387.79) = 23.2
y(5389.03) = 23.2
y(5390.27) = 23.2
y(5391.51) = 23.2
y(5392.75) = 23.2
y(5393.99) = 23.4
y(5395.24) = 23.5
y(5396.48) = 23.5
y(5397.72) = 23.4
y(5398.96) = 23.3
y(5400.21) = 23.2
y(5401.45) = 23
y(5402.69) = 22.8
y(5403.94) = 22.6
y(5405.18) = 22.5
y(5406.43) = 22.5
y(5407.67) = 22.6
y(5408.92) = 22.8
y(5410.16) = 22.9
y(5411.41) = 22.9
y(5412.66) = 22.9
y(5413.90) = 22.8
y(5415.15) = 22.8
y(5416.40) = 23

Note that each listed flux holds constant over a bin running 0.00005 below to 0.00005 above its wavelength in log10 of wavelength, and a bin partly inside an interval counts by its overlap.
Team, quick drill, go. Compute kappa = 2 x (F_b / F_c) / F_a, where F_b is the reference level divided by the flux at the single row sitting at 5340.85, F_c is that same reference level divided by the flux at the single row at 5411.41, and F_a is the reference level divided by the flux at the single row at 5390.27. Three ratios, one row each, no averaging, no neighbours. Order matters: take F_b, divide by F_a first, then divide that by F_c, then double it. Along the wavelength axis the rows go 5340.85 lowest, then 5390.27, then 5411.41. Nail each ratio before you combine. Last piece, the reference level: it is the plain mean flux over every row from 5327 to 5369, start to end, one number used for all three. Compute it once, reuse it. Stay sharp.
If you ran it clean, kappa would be 1.954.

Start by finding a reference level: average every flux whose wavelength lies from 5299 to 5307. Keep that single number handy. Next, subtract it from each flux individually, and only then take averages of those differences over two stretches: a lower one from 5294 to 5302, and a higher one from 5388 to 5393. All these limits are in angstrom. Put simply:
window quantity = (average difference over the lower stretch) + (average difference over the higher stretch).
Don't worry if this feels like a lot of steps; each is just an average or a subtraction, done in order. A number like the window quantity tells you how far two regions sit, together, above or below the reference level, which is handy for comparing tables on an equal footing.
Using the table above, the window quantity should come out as -0.16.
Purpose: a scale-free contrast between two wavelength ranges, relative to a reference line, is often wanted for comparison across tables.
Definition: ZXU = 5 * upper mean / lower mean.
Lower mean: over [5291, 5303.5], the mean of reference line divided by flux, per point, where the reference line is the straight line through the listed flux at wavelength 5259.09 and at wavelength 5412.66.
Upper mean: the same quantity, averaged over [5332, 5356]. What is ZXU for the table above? 4.91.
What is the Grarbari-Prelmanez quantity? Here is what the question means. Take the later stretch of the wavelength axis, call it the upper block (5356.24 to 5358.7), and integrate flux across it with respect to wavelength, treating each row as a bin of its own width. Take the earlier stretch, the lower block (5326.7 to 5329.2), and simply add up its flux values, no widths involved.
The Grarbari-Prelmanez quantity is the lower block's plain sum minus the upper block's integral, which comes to -12.7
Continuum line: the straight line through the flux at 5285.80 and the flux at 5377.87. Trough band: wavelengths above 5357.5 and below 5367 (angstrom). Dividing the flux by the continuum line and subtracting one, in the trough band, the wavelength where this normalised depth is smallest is 5366.74 angstrom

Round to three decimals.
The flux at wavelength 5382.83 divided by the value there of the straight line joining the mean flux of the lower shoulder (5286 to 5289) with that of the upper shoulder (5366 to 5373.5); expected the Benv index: 1.012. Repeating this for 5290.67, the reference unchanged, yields 0.991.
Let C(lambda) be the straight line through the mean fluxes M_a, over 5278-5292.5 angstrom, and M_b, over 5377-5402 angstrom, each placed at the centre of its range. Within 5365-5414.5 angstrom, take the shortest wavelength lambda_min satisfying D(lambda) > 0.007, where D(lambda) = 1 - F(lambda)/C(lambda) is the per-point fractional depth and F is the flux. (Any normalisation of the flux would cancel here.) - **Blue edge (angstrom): 5367.97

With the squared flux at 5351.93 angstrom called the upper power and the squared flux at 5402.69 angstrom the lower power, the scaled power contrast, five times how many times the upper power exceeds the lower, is 5.31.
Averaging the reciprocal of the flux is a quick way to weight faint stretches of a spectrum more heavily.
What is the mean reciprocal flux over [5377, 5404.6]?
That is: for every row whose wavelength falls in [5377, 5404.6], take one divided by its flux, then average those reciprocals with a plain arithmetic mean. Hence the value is 0.0430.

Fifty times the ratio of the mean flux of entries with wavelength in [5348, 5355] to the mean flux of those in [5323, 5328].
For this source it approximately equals 50.5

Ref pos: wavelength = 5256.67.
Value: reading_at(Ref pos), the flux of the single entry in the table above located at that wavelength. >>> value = 23.6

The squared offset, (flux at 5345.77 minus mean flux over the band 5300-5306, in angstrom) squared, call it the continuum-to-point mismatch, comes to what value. 0.10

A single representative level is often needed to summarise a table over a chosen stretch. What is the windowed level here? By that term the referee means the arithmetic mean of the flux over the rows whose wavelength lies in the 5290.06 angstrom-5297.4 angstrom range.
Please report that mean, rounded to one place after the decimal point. 23.7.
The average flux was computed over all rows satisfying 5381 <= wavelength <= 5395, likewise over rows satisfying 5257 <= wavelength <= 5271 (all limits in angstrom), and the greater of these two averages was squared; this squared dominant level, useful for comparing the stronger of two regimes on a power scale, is 539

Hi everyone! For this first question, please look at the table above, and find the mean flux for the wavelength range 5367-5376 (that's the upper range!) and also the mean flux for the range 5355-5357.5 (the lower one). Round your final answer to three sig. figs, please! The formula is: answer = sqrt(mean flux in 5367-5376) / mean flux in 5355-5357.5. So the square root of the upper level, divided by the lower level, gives 0.205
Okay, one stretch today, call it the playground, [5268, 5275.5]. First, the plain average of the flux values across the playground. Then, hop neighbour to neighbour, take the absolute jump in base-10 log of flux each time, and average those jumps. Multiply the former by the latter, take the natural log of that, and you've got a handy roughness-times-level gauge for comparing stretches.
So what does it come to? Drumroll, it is -1.75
